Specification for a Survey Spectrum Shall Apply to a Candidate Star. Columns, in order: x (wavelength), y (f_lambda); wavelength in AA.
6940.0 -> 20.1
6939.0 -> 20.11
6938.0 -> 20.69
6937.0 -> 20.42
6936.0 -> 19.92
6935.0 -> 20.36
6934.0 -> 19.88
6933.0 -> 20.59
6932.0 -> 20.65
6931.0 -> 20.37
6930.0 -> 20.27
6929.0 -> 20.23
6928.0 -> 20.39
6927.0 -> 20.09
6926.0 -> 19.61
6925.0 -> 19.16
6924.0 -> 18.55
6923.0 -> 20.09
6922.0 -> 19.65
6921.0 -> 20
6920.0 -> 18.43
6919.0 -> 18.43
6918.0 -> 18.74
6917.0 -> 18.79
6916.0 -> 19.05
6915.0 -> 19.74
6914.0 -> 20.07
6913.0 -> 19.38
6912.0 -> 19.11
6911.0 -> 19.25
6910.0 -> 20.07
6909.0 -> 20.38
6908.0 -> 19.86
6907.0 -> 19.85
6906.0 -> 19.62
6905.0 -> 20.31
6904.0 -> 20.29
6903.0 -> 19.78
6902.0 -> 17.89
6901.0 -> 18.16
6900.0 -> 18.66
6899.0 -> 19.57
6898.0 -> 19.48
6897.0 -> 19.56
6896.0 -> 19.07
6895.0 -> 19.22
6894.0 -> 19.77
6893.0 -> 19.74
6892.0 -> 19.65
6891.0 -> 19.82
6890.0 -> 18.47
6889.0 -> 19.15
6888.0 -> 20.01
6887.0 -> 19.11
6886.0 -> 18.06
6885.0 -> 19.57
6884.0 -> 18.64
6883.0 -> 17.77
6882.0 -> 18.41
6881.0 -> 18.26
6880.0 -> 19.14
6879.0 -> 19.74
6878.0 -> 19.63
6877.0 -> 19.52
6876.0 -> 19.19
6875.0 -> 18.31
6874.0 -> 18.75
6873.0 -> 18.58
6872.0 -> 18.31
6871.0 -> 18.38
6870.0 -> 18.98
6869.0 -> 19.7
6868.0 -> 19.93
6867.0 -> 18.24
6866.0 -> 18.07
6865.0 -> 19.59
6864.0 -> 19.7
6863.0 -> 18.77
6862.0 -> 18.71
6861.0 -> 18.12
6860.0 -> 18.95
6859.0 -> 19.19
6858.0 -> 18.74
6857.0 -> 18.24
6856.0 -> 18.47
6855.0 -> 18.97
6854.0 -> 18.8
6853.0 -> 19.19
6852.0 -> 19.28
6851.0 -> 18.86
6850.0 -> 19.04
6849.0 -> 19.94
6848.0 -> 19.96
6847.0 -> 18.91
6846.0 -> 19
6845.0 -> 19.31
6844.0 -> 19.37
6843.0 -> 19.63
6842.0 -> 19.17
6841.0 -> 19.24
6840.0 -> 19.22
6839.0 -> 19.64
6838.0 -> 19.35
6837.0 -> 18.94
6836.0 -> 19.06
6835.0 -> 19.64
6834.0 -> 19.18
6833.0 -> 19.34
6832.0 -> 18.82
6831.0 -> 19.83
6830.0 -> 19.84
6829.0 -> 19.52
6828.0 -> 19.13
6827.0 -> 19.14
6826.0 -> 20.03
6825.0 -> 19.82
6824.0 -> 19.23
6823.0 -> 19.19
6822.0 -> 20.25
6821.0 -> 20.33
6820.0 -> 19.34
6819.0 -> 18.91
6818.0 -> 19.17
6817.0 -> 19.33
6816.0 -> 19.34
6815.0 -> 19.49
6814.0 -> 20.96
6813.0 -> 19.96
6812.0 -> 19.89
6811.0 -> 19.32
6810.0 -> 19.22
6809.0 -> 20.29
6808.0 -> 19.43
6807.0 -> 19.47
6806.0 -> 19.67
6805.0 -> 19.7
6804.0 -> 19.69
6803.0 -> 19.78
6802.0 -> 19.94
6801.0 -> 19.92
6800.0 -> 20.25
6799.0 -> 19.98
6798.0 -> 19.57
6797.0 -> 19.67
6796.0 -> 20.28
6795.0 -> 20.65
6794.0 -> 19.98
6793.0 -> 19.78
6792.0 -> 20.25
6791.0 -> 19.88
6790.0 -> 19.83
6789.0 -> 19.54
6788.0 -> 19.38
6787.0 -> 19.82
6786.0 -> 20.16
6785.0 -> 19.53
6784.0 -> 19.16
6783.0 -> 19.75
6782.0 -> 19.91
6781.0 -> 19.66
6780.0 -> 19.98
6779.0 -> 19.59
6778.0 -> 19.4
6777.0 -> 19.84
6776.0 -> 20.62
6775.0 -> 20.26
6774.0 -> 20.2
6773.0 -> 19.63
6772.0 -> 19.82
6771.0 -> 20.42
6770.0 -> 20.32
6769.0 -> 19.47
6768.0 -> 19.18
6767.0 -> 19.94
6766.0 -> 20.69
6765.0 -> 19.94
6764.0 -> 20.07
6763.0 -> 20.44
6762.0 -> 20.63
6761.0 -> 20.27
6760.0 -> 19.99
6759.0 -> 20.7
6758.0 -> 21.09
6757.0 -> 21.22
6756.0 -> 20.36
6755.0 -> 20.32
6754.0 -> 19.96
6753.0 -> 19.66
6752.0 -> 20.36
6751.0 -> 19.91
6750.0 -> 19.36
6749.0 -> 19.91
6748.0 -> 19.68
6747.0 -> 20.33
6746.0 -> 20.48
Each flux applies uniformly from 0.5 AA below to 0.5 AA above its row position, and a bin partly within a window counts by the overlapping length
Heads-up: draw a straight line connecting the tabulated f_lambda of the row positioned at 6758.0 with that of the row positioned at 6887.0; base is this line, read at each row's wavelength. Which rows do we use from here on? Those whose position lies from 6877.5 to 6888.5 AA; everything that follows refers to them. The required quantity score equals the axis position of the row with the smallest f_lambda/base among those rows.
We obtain 6883.0 AA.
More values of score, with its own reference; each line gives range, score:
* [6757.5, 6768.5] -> 6768.0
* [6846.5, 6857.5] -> 6857.0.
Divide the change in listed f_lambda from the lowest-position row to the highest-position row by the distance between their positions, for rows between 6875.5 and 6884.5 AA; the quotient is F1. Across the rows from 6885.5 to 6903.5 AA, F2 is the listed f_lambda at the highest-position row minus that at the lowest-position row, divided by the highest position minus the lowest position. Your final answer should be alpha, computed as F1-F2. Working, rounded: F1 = -0.07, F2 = 0.10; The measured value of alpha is -0.17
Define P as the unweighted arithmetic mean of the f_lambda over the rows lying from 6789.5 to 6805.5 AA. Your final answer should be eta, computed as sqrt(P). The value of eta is 4.47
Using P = 19.9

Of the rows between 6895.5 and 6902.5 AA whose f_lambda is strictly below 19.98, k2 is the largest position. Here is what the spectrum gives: 6902.0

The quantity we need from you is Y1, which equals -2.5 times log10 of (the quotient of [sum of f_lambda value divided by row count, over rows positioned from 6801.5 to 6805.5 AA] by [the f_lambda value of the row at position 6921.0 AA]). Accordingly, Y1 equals 0.01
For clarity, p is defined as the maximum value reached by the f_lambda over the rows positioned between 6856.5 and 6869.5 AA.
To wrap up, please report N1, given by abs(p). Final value 19.9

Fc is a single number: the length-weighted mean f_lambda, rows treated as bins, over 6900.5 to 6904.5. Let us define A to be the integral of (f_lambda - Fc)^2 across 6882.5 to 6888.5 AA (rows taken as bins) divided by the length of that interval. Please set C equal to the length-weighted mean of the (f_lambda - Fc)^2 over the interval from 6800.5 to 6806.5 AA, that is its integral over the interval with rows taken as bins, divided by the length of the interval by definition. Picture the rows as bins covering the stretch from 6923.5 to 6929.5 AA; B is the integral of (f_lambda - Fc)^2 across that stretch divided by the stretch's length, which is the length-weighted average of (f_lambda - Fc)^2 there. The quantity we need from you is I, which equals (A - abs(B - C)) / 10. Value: 0.040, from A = 0.7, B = 0.83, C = 0.6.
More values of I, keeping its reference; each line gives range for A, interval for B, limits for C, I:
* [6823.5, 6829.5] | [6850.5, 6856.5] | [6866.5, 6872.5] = -0.007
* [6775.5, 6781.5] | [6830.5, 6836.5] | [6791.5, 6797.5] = -0.024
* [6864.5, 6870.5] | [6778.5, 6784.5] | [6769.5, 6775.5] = -0.024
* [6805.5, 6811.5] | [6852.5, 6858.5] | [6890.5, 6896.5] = 0.025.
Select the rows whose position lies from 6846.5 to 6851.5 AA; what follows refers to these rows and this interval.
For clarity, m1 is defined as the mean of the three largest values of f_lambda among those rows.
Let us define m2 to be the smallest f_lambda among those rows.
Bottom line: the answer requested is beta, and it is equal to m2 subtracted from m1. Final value 0.8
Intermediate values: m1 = 19.6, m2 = 18.86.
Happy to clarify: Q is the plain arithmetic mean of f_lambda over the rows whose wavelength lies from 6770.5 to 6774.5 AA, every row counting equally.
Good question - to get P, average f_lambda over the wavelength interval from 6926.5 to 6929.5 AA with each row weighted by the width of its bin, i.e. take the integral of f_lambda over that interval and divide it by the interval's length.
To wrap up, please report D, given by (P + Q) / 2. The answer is 20.13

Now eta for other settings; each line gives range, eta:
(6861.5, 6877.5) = 4.35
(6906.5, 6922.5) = 4.41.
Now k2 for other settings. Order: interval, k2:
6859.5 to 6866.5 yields 6866.0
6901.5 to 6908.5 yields 6908.0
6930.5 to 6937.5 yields 6936.0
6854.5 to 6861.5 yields 6861.0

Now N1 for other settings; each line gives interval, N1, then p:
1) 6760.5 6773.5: 20.7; 20.69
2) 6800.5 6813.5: 20.3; 20.29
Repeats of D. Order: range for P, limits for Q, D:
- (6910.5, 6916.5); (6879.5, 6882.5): 19.02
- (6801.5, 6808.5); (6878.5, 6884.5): 19.16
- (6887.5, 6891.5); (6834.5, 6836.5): 19.36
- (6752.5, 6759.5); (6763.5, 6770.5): 20.21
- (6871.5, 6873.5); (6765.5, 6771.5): 19.22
